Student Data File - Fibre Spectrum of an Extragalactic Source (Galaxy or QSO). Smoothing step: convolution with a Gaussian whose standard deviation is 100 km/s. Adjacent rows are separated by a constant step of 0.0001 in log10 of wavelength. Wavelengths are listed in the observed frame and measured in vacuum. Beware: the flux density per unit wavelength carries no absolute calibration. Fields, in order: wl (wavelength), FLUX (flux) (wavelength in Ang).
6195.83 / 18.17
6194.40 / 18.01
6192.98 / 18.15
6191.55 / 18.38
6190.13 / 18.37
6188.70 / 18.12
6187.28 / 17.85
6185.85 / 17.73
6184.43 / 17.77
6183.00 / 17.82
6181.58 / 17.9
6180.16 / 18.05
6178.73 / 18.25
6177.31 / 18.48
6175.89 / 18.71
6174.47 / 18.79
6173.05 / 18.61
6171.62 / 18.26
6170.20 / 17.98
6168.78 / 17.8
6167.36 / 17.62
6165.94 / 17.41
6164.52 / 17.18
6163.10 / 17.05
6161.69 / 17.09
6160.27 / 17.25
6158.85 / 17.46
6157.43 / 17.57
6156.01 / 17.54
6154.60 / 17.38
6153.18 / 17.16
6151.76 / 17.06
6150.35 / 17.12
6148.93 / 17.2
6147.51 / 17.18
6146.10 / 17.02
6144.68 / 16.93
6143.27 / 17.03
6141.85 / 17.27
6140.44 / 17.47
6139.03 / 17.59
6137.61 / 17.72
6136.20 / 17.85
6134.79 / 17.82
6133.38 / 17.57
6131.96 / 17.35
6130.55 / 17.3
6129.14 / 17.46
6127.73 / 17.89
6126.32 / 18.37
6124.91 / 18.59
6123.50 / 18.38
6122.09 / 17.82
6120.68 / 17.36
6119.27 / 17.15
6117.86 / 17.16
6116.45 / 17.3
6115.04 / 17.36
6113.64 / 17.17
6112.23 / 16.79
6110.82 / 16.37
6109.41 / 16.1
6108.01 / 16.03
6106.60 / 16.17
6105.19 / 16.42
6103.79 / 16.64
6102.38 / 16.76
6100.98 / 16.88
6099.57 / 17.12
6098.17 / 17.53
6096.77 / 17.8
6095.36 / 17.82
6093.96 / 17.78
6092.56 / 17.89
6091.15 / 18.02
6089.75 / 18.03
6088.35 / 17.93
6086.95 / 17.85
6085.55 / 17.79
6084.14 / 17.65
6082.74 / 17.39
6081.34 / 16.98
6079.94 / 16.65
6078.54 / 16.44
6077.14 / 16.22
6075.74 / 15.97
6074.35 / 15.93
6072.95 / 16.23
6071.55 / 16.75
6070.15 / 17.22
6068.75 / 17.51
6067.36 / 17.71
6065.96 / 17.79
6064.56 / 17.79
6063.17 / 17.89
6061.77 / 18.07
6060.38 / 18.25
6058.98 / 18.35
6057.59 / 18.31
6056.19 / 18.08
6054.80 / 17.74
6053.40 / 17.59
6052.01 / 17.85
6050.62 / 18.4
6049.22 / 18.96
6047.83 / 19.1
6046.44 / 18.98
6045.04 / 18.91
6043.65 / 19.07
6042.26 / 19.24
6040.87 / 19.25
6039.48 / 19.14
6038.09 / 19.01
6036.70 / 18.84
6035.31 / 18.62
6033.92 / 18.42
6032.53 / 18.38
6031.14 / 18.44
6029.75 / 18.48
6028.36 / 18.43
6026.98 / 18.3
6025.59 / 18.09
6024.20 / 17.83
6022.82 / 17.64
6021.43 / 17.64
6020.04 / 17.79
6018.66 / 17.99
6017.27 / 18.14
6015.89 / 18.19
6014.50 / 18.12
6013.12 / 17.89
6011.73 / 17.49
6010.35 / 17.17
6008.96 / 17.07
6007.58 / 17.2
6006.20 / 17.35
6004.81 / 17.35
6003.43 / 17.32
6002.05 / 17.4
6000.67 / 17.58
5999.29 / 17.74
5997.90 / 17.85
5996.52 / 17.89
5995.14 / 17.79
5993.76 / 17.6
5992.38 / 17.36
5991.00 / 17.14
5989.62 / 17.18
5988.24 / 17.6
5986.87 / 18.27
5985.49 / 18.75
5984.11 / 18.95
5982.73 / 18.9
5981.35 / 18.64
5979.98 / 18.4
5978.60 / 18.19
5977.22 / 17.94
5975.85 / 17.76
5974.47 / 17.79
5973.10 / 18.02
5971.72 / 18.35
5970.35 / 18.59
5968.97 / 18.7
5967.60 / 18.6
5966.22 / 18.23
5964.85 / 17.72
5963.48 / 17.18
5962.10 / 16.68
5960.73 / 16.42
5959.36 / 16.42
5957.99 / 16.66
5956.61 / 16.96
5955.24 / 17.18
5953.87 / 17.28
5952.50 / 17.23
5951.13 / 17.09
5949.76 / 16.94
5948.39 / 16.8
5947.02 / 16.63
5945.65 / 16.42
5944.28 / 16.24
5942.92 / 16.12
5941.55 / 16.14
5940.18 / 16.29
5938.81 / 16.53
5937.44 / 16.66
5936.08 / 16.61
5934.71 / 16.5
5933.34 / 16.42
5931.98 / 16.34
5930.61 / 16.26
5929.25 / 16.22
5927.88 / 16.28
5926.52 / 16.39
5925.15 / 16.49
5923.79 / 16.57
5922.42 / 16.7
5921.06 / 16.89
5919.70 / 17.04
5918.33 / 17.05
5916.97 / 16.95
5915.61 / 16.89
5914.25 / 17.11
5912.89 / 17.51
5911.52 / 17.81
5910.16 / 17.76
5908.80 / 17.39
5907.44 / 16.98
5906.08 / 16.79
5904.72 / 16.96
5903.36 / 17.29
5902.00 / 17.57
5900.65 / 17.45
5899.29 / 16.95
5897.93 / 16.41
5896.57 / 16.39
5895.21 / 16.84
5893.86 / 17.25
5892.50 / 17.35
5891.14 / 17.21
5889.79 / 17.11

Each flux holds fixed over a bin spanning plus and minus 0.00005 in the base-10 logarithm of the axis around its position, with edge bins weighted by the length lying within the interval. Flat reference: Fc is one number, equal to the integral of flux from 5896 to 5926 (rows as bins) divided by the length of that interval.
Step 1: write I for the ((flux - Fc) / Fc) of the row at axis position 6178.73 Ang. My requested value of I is 0.07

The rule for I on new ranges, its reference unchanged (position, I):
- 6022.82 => 0.04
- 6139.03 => 0.03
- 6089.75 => 0.06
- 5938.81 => -0.03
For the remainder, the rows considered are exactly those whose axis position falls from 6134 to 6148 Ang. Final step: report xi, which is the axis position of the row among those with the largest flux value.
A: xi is 6136.20 Ang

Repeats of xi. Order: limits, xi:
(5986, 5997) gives 5986.87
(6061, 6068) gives 6061.77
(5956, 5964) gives 5963.48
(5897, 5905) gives 5902.00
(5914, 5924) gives 5914.25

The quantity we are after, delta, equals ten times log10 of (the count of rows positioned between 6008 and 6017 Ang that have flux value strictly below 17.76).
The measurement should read 4.8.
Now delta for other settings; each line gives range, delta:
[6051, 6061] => 3.0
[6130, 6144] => 9.0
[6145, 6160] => 10.0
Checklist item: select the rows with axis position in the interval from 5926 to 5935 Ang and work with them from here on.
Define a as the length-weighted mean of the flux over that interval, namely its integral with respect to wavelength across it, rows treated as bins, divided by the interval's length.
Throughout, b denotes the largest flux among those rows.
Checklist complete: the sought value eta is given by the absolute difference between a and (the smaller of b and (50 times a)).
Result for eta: 0.16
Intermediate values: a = 16.3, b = 16.5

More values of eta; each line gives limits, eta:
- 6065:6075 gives 0.76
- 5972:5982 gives 0.52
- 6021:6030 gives 0.42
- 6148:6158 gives 0.29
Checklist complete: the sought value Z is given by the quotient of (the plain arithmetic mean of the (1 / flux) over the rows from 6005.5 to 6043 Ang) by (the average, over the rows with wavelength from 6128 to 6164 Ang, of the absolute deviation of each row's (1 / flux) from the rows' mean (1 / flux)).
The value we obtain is 76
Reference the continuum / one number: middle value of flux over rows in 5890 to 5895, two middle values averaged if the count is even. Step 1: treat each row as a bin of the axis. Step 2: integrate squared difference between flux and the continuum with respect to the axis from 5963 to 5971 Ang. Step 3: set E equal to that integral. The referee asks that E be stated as 9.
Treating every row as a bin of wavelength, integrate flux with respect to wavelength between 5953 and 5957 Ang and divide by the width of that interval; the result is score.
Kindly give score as 17.2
